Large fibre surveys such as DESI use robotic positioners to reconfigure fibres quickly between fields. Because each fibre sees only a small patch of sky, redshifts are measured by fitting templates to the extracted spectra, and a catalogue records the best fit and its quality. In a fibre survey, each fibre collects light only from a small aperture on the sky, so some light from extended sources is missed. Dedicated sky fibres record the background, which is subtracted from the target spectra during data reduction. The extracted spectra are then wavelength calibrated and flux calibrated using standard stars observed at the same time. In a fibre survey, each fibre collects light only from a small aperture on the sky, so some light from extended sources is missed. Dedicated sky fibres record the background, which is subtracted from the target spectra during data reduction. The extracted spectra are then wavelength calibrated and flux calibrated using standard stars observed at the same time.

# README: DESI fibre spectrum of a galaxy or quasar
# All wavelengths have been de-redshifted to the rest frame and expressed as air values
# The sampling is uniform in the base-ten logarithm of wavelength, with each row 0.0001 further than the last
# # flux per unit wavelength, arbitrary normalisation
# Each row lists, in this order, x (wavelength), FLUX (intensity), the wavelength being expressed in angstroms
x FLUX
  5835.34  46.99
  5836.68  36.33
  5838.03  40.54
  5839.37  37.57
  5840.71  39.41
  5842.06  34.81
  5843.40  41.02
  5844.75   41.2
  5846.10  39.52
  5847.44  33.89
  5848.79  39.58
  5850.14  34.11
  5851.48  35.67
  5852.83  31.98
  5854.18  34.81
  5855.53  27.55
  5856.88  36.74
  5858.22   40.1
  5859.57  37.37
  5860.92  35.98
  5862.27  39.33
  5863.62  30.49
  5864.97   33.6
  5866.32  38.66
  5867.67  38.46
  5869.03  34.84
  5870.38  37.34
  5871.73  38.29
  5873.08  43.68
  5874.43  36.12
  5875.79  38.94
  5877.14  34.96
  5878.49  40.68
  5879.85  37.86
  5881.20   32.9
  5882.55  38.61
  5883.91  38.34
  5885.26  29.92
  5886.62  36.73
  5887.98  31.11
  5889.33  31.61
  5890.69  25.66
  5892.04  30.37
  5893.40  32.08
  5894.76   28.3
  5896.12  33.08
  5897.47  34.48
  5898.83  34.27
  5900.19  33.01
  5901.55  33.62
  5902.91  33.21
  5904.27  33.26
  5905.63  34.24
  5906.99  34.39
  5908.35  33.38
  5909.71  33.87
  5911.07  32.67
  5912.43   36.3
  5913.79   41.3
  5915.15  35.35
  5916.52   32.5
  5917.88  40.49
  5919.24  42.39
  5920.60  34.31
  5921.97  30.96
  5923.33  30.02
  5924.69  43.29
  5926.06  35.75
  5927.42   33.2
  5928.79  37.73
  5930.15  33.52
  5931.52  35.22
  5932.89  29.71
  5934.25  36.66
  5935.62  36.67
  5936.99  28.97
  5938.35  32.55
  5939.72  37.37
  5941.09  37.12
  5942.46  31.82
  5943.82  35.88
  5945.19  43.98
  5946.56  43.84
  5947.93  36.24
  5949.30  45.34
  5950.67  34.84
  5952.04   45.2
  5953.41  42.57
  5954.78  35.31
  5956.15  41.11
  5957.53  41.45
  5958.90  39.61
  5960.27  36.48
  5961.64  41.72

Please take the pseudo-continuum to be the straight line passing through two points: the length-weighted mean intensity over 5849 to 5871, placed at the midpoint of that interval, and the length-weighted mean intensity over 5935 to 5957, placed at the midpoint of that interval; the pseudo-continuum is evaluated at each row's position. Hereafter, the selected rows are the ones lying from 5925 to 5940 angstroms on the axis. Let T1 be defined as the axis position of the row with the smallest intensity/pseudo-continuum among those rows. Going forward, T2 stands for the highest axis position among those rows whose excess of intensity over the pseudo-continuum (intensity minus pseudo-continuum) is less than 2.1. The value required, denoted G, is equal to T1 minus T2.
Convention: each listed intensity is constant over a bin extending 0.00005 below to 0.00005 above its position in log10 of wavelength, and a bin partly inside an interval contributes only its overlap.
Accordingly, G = -2.7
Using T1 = 5936.99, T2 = 5939.72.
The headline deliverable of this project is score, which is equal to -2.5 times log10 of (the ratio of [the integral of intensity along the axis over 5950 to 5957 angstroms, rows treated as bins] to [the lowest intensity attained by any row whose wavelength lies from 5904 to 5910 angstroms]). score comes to -2.31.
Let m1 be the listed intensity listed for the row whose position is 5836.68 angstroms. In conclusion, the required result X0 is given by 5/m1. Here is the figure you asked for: 0.1376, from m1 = 36.33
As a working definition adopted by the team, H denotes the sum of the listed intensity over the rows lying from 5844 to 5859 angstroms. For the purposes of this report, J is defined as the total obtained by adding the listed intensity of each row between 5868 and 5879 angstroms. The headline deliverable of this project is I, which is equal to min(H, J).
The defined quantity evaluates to 305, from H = 395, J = 305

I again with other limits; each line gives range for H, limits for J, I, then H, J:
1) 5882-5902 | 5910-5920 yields 261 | 491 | 261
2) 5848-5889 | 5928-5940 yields 308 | 1085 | 308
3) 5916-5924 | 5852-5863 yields 211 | 211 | 284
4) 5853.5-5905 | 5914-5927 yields 325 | 1326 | 325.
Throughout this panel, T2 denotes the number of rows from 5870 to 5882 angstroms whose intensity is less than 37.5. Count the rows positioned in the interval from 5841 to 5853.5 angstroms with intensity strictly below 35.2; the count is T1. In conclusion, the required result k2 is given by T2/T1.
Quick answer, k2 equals 1.0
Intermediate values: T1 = 4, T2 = 4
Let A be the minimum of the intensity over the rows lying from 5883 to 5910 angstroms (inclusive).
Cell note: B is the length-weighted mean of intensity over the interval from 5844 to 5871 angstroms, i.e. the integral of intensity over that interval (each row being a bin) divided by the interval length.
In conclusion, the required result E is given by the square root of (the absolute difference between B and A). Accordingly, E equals 3.2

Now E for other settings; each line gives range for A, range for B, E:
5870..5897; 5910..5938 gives 3.1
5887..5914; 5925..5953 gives 3.3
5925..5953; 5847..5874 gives 2.7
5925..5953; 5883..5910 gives 1.9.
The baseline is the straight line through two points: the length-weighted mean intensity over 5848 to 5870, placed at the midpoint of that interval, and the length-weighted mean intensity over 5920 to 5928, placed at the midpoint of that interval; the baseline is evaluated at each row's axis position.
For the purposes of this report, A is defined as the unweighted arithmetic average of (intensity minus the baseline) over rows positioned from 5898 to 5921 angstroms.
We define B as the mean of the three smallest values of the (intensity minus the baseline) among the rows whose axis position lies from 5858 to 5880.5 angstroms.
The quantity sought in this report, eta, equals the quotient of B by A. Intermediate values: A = 0.4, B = -3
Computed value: -7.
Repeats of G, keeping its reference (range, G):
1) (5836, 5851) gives -2.7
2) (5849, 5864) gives -8.1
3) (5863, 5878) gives -13.5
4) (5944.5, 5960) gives -8.2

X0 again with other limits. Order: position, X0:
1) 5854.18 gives 0.1436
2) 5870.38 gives 0.1339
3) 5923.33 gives 0.1666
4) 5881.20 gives 0.1520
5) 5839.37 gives 0.1331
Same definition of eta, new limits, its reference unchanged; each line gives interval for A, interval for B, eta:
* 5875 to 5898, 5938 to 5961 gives 1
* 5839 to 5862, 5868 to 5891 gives -8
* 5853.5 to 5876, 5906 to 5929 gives -3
